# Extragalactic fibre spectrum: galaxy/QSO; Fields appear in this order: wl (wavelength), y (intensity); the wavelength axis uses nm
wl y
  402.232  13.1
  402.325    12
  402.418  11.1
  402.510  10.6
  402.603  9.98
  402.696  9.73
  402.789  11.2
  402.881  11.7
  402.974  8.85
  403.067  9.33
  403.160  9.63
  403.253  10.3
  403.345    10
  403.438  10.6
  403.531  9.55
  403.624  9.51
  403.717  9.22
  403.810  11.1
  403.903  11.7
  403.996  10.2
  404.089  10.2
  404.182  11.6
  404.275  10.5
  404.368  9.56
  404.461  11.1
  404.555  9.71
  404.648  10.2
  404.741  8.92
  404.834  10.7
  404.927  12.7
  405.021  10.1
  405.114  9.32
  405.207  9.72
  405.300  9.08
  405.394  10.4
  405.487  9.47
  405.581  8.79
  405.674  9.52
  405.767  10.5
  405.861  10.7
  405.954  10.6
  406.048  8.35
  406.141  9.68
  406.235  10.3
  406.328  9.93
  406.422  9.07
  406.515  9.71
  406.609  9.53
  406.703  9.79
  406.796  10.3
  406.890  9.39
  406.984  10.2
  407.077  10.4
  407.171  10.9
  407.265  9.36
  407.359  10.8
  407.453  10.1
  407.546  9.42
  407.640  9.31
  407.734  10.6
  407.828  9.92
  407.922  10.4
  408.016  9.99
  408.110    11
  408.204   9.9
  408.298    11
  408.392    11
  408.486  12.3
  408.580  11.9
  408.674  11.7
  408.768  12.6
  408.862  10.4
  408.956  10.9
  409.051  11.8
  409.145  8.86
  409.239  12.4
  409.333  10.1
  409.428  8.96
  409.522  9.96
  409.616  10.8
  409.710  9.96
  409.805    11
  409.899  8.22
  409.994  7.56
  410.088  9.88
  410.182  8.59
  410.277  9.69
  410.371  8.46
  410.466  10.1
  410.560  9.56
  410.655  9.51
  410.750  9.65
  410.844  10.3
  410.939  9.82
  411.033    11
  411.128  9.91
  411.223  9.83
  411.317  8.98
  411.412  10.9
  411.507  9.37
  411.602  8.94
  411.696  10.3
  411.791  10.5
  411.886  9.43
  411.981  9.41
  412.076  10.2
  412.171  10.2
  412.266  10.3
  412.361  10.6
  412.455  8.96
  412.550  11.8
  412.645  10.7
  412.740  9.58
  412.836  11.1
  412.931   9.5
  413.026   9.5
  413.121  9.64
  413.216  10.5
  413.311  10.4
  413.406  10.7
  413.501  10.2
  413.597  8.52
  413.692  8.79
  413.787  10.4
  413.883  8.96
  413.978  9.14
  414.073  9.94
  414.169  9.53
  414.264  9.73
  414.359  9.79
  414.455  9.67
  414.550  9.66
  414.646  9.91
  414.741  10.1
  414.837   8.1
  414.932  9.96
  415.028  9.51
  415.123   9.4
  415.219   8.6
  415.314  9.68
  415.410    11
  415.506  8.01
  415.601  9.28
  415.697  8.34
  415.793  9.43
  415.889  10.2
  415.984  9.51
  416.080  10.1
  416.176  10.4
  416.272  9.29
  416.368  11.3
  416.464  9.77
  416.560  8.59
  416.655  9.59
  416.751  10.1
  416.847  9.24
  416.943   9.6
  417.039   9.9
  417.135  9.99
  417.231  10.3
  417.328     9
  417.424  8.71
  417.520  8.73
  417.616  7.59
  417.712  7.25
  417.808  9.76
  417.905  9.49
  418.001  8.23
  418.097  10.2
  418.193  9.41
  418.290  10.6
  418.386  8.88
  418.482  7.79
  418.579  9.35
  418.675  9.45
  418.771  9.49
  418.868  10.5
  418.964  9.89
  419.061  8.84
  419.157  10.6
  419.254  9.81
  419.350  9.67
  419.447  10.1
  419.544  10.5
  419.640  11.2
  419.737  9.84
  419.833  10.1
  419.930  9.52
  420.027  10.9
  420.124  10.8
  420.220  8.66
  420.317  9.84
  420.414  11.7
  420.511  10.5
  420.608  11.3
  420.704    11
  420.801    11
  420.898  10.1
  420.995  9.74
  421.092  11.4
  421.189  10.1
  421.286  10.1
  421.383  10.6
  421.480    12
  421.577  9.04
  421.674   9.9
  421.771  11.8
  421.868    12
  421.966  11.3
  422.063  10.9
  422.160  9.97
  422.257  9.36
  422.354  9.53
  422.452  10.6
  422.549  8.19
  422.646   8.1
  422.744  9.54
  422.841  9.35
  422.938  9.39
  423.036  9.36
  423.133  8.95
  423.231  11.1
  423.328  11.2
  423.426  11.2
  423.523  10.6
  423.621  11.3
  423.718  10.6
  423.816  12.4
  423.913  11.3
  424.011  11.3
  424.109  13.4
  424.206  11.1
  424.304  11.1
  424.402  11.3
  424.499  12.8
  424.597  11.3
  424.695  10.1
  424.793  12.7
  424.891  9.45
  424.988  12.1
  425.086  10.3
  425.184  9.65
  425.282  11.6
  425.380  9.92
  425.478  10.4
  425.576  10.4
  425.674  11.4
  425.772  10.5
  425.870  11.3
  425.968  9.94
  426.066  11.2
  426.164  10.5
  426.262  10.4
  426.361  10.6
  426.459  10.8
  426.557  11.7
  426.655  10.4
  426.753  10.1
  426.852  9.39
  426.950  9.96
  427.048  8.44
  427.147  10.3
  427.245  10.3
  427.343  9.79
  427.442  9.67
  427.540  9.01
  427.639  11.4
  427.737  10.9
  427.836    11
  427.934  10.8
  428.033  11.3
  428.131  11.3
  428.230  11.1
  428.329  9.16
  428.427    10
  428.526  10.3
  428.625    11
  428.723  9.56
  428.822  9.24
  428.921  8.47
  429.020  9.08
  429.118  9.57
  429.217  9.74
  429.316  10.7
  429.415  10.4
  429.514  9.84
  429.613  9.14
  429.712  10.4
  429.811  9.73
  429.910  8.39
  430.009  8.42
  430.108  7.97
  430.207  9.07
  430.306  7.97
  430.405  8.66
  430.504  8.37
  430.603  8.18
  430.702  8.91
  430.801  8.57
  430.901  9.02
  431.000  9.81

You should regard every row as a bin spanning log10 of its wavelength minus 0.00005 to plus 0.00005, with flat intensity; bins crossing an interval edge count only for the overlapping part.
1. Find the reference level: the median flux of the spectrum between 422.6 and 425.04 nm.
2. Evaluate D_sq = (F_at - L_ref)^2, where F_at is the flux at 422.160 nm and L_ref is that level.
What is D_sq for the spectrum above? 1.3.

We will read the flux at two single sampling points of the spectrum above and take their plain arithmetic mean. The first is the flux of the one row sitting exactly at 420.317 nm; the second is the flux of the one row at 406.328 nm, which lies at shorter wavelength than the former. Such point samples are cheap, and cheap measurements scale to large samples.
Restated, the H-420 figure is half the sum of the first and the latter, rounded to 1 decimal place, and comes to 9.9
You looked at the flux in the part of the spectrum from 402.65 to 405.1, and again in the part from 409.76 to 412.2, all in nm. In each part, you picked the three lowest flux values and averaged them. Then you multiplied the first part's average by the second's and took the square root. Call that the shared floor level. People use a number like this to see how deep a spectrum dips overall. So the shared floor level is 8.5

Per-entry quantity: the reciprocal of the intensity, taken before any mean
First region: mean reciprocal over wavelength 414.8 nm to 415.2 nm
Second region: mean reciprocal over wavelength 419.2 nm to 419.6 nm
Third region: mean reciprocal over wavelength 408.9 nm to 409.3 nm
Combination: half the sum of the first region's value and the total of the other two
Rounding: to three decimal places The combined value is 0.151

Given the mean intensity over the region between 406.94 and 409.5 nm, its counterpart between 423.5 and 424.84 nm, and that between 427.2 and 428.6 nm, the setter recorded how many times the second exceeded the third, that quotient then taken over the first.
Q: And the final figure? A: 0.104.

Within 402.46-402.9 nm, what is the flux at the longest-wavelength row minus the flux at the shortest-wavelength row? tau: 1.1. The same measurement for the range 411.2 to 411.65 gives -0.9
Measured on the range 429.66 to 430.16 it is -2.4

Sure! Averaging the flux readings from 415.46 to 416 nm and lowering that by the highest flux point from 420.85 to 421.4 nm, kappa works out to -2.3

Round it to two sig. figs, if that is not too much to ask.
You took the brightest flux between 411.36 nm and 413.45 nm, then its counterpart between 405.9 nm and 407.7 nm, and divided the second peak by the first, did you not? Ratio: 0.92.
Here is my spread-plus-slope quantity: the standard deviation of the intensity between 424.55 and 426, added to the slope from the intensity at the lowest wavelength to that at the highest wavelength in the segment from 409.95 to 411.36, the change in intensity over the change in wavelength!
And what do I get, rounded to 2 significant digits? 2.0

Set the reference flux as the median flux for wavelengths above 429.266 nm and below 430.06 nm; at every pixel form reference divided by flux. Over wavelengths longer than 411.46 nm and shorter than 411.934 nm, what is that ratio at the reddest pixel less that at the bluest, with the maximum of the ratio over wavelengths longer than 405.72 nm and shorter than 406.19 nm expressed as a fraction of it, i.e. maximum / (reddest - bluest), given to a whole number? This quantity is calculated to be -176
